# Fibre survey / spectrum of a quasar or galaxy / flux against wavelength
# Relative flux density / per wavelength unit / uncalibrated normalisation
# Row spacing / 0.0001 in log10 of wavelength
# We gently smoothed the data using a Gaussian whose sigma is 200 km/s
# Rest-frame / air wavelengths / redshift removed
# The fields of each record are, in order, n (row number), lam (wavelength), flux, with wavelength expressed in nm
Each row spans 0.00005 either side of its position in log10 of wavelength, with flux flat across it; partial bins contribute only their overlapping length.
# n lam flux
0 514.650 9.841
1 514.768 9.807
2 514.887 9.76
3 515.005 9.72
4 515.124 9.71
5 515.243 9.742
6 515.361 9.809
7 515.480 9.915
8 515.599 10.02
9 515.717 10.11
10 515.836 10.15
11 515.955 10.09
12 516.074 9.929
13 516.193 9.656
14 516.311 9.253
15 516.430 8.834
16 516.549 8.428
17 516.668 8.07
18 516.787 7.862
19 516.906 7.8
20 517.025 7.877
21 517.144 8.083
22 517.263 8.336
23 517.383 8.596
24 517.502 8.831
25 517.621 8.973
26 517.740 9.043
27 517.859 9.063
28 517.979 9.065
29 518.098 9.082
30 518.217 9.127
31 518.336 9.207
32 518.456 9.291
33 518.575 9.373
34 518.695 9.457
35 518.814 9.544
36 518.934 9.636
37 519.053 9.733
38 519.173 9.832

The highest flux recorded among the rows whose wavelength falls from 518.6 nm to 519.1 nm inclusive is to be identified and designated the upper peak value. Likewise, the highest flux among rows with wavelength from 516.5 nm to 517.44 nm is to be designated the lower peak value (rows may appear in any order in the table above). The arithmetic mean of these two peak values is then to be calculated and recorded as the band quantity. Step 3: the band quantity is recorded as 9.16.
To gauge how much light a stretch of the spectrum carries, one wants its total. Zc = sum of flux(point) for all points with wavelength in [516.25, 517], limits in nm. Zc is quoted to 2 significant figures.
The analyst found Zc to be 50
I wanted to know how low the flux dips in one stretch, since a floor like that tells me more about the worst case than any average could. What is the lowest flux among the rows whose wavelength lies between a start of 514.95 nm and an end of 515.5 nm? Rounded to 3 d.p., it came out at 9.710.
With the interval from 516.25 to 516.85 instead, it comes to 7.862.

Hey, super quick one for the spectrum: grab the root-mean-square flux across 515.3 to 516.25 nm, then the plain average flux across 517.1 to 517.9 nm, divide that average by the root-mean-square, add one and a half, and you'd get 2.37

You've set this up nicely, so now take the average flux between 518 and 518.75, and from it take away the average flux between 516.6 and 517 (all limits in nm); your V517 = 1.3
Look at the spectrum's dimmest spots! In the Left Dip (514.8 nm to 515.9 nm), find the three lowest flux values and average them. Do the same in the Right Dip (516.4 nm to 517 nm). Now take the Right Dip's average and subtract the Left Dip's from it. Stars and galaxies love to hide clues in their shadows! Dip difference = -1.8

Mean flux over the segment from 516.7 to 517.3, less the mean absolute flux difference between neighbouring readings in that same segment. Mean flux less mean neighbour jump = 7.84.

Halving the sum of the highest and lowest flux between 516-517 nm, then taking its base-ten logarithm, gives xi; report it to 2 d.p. 0.95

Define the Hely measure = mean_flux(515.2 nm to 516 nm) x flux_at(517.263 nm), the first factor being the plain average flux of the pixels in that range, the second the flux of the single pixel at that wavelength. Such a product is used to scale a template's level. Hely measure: 83.2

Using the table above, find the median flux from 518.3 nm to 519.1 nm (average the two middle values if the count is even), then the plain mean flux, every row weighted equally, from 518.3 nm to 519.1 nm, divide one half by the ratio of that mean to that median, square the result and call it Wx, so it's 0.250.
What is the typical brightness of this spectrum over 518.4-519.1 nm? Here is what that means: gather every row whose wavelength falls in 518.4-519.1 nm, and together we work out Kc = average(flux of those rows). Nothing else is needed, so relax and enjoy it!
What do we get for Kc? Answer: 9.5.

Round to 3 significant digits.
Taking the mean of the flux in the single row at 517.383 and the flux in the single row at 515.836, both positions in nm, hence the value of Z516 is 9.37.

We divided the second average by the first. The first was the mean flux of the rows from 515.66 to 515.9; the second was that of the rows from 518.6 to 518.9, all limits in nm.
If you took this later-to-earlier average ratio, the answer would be 0.94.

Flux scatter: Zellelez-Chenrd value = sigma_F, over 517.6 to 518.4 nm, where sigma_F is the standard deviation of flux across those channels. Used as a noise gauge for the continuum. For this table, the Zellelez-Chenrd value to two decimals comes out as 0.07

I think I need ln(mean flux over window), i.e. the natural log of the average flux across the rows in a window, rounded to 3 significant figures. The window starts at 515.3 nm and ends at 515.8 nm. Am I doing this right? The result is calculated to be 2.30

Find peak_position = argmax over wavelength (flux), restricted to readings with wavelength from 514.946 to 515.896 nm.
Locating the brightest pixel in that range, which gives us 515.836 nm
